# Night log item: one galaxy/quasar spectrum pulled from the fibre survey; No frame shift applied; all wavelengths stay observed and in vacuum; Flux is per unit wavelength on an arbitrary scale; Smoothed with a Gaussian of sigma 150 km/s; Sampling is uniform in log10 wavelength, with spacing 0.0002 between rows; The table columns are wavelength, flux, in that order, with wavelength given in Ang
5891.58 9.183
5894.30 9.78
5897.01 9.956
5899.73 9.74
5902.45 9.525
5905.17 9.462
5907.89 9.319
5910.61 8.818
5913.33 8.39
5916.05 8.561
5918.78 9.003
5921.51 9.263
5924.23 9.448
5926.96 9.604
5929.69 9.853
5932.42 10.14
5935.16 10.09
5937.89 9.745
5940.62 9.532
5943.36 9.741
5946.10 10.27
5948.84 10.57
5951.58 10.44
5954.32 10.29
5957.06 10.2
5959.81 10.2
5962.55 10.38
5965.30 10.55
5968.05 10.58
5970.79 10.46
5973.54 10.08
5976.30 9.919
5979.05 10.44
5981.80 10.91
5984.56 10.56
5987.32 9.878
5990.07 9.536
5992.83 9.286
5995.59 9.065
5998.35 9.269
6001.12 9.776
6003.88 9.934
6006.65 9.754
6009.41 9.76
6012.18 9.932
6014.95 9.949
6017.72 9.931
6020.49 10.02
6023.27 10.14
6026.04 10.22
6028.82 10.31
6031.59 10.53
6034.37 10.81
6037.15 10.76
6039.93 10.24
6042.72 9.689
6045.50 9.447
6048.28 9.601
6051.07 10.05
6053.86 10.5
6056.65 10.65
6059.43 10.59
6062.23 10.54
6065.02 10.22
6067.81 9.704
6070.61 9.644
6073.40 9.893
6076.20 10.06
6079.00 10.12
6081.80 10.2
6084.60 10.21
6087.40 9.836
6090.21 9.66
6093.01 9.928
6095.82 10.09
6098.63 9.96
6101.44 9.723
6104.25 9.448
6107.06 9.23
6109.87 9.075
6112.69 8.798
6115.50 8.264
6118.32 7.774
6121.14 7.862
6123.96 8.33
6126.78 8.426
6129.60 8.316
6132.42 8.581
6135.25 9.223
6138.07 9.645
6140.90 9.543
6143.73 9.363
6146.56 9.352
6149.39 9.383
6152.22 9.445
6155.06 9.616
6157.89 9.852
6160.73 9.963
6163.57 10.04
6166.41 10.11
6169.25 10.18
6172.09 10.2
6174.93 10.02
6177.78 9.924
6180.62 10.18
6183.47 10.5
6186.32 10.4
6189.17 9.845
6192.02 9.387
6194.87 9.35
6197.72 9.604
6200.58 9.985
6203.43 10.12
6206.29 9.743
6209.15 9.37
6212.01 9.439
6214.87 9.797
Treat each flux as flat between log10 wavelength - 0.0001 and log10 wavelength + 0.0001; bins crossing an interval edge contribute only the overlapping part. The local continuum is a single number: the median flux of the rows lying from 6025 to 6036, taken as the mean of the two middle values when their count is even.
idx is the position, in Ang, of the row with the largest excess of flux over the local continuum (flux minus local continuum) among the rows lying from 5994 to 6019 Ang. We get 6014.95 Ang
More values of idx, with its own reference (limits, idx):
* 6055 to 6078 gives 6056.65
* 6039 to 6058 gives 6056.65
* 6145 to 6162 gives 6160.73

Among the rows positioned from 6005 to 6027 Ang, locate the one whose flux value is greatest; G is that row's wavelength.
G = 6026.04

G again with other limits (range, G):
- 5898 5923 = 5899.73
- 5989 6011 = 6003.88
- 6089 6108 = 6095.82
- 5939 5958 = 5948.84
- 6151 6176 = 6172.09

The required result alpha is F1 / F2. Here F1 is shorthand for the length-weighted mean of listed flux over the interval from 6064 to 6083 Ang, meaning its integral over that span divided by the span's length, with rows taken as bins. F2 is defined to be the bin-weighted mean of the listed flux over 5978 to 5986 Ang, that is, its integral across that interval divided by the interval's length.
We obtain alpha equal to 0.94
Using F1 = 10.0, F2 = 10.6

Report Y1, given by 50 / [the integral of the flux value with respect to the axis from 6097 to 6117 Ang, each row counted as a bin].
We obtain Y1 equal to 0.271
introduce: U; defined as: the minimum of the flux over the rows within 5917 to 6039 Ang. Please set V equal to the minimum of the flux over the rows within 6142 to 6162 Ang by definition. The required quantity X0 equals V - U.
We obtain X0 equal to 0.3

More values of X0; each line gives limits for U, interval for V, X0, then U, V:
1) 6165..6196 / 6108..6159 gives -1.6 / 9.35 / 7.774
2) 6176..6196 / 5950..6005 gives -0.3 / 9.35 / 9.065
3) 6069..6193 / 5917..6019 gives 1.2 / 7.774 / 9.003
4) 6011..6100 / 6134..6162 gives -0.2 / 9.447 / 9.223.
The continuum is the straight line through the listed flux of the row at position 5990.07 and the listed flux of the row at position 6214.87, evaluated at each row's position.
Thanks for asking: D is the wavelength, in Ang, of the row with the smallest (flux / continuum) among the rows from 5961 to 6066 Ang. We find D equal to 5995.59 Ang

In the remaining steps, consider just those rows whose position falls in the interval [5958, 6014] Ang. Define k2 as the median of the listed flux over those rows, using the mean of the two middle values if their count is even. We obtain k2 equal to 9.9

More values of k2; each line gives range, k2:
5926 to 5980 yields 10.2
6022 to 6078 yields 10.2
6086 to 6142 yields 9.2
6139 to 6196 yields 9.9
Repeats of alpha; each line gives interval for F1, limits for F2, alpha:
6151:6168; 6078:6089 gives 0.98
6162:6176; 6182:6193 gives 1.01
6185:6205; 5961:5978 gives 0.95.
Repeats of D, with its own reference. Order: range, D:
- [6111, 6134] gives 6118.32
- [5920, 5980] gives 5921.51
